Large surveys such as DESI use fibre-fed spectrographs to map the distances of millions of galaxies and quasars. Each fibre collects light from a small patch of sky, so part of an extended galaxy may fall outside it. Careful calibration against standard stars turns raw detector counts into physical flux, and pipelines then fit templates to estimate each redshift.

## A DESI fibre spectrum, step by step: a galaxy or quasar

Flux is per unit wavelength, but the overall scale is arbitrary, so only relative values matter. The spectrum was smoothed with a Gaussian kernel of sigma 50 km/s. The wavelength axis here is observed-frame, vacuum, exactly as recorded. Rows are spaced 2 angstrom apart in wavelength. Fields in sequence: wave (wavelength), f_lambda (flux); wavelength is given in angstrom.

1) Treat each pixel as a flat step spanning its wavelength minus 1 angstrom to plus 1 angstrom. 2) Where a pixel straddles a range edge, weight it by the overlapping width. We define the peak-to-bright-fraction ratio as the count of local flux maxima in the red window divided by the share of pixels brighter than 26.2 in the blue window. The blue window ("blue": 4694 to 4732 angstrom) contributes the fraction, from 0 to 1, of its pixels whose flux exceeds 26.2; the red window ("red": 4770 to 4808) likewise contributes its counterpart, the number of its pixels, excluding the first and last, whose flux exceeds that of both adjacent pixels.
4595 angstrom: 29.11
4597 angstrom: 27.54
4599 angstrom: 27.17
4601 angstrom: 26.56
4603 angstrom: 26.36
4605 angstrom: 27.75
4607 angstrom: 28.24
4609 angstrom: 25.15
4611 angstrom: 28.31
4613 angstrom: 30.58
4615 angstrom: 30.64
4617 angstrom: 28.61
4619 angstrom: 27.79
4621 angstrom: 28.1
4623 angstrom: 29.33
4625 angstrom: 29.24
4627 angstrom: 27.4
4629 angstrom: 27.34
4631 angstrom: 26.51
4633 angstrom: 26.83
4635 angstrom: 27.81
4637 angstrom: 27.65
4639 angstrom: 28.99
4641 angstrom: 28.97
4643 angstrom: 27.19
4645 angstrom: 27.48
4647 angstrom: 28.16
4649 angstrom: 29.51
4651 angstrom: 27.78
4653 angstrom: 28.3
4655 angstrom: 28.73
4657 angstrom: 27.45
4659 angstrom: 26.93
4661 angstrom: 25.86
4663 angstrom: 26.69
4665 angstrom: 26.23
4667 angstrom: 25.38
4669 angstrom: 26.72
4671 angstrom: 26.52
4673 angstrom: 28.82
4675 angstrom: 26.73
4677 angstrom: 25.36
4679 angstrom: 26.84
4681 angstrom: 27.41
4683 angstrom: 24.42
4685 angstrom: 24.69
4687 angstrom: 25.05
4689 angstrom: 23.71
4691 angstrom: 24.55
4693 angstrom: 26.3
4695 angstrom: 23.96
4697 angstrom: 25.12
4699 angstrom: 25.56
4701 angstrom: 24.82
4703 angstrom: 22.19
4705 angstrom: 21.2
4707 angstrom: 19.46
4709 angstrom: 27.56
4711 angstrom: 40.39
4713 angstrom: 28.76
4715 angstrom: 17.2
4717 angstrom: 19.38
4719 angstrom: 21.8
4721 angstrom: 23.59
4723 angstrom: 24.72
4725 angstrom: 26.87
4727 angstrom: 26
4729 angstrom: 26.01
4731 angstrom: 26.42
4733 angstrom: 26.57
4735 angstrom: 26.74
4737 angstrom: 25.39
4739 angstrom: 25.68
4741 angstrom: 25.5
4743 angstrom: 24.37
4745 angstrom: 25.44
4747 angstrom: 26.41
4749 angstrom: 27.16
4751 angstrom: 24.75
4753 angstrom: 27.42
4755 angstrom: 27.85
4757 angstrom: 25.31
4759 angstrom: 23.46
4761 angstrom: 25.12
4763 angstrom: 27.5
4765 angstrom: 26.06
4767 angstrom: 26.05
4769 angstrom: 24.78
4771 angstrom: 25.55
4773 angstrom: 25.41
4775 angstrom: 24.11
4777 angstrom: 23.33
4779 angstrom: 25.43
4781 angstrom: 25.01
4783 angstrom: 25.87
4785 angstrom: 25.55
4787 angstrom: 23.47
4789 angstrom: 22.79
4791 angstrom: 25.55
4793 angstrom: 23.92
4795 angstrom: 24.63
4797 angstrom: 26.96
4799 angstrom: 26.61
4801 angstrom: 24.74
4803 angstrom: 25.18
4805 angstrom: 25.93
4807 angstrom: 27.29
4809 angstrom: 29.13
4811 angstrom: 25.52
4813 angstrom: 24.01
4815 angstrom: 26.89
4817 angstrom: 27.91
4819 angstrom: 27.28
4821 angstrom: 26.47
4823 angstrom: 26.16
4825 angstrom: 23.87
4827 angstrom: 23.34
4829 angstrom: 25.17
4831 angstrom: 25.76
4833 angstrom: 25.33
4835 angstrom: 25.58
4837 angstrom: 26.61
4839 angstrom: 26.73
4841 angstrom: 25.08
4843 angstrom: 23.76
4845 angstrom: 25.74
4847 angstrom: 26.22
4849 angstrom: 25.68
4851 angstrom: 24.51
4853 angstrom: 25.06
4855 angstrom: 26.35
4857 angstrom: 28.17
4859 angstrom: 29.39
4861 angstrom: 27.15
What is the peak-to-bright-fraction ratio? 15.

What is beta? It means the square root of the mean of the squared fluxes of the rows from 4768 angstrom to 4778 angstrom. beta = 24.6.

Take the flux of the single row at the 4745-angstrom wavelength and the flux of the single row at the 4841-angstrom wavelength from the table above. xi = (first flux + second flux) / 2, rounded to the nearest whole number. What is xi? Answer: 25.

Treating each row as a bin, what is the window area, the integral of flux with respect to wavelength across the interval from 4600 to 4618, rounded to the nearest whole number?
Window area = 504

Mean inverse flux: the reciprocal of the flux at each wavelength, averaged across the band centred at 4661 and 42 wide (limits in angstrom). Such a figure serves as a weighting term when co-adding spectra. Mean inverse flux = 0.037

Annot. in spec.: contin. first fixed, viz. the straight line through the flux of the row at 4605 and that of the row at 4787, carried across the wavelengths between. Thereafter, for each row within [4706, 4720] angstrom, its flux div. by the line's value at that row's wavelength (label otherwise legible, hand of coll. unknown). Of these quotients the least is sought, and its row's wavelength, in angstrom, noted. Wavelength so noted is 4715 angstrom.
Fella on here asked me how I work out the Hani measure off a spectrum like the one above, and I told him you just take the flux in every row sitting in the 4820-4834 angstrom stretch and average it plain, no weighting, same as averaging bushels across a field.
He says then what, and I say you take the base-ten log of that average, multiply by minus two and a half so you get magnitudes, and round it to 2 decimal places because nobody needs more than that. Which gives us -3.50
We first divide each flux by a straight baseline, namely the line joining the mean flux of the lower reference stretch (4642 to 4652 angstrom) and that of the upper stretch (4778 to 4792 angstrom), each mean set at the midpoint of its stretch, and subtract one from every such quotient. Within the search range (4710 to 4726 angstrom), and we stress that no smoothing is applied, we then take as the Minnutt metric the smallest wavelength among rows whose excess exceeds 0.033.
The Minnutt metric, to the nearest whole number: 4711 angstrom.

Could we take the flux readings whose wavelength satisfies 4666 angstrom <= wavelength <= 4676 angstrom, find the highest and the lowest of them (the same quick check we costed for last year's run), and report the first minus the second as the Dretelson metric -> 3.4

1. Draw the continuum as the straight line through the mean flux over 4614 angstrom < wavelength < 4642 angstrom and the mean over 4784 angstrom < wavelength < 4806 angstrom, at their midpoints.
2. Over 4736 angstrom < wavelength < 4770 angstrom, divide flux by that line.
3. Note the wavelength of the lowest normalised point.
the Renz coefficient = 4759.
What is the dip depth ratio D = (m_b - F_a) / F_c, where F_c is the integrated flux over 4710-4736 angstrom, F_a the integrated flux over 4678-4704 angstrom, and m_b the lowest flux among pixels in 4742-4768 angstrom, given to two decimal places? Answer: -0.94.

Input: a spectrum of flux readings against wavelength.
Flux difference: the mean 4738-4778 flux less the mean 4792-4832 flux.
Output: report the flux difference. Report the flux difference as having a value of -0.28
